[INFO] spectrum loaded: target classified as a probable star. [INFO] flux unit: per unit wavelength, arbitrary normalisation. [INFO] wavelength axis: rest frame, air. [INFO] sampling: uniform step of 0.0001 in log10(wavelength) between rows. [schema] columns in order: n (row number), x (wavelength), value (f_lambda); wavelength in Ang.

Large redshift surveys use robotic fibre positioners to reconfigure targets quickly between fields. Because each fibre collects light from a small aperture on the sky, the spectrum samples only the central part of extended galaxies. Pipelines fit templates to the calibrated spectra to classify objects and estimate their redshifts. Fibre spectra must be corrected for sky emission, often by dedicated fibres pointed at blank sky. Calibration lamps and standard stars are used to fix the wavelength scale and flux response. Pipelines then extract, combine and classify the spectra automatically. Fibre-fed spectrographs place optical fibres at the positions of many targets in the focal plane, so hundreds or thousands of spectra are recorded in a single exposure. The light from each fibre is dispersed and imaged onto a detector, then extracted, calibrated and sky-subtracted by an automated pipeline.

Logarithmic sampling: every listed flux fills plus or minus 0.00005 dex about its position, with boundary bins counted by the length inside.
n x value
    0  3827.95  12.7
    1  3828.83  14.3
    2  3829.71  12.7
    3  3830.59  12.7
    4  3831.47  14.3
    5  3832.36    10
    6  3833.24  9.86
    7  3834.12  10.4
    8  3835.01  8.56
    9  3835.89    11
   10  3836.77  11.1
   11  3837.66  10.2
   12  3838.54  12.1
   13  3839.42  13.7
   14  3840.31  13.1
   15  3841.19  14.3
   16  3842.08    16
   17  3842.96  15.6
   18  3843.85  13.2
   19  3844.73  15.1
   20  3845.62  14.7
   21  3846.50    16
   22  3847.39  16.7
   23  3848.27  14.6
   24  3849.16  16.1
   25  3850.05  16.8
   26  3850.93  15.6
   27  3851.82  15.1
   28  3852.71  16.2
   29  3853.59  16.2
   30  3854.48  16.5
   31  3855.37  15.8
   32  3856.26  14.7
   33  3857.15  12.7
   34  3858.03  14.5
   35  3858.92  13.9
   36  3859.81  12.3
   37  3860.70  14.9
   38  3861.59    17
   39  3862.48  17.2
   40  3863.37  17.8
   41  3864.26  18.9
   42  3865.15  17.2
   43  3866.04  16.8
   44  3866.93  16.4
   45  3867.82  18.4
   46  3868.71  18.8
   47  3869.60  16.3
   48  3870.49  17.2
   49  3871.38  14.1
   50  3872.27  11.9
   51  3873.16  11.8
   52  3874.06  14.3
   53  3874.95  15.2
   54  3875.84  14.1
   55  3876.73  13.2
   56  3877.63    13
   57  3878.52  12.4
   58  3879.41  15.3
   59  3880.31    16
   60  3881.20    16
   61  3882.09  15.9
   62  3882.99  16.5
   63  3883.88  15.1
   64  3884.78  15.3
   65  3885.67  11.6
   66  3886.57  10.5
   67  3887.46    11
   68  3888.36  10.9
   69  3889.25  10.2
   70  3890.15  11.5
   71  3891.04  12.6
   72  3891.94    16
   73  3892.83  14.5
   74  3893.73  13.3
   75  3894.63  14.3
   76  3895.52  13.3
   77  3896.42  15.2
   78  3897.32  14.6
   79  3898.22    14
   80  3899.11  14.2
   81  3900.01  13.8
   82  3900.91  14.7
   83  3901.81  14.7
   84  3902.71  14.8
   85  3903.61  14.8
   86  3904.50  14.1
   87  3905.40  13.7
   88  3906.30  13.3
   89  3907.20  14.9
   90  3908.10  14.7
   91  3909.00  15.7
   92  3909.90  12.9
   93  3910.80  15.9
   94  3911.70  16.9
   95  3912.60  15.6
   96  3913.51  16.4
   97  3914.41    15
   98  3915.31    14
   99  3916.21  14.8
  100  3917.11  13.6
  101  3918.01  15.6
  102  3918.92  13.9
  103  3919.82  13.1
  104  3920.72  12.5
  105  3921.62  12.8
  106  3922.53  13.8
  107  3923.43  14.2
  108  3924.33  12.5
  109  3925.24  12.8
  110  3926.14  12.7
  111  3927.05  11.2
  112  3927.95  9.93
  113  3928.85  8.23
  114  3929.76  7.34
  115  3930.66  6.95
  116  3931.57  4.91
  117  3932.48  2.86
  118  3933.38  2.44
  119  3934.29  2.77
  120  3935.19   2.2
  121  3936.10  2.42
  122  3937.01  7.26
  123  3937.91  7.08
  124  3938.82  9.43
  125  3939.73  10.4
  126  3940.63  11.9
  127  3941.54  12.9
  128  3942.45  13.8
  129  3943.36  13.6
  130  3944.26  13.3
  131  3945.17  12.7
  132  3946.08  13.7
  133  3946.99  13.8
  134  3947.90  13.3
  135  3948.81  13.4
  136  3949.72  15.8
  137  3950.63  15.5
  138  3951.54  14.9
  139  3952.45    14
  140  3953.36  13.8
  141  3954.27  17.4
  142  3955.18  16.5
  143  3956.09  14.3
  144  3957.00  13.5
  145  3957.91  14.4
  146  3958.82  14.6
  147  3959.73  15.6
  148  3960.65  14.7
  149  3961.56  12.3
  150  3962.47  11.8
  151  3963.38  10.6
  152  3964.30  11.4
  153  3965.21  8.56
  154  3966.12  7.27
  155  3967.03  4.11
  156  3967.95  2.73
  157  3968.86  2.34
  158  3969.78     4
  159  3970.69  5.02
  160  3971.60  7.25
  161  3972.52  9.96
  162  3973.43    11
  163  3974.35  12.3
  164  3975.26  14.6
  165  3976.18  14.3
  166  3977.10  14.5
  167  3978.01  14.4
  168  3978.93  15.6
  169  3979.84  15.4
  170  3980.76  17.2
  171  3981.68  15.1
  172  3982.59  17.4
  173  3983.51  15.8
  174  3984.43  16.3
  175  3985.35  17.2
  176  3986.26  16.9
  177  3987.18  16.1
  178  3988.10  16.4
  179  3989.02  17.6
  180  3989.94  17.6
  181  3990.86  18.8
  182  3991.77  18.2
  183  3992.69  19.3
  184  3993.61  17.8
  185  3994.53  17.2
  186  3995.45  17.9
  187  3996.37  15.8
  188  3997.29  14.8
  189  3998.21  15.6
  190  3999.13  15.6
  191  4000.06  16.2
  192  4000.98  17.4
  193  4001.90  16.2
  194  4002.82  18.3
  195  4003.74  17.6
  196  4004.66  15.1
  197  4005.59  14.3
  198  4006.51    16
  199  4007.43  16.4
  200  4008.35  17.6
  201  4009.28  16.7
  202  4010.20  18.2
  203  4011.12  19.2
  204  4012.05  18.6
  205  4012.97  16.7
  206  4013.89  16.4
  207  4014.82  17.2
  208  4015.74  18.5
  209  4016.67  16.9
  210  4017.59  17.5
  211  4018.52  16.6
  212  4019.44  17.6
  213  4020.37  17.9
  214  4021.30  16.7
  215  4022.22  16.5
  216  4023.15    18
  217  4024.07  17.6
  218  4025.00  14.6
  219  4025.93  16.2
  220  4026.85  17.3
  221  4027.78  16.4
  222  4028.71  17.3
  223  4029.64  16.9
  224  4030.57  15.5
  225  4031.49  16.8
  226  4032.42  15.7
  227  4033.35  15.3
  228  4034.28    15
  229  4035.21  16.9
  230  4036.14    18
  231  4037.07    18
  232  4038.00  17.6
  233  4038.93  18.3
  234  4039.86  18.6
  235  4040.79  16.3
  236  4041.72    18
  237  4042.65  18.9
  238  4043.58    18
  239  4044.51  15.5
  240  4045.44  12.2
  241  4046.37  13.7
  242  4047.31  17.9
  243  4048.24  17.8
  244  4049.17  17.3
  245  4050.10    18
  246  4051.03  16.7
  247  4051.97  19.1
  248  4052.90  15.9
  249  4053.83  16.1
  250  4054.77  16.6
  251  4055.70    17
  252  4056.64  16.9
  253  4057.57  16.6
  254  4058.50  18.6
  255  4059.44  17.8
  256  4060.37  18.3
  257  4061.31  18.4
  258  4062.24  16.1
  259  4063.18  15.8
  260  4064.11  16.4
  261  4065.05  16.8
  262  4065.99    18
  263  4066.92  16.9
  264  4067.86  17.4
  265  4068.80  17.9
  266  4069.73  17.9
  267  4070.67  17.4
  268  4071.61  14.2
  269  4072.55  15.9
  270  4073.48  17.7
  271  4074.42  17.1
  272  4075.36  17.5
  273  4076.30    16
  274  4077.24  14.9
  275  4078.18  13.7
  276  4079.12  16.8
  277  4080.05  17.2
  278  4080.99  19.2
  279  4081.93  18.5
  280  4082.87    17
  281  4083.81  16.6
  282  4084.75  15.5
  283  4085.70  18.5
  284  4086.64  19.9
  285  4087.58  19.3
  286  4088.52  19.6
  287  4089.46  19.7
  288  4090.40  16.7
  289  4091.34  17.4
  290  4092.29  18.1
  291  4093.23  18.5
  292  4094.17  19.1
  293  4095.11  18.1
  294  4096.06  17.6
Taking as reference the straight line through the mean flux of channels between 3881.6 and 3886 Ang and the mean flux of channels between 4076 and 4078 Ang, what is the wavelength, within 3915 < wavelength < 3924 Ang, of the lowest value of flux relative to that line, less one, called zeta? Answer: 3920.72 Ang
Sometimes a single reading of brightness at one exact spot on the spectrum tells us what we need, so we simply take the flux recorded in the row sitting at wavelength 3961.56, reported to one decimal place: 12.3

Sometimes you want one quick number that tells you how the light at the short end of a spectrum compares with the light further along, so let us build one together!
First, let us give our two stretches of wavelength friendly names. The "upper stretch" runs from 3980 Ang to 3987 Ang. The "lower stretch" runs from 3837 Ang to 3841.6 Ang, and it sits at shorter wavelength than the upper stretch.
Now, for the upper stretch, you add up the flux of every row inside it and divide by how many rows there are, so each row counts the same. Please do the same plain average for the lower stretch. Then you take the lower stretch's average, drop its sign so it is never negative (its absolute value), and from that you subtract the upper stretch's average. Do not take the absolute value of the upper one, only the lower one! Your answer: -3.9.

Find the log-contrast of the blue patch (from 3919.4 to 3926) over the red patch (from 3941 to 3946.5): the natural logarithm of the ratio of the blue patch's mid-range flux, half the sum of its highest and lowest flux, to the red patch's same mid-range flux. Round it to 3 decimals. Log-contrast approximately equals 0.008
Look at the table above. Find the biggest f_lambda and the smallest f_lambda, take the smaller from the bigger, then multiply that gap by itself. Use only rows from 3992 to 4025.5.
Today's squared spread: 25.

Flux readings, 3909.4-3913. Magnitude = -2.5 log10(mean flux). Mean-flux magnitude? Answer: -3.0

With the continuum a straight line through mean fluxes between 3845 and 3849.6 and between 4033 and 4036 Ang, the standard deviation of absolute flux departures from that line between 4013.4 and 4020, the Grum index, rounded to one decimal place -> 0.7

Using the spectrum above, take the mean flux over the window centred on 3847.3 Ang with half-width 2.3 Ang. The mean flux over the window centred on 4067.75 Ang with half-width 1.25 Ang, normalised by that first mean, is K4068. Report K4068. 1.11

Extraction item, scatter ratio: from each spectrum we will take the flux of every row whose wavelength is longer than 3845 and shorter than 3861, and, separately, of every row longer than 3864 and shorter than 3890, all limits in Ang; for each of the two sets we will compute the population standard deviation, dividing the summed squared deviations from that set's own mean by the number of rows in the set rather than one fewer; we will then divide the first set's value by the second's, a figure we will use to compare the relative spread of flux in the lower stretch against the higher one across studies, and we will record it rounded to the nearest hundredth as 0.50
